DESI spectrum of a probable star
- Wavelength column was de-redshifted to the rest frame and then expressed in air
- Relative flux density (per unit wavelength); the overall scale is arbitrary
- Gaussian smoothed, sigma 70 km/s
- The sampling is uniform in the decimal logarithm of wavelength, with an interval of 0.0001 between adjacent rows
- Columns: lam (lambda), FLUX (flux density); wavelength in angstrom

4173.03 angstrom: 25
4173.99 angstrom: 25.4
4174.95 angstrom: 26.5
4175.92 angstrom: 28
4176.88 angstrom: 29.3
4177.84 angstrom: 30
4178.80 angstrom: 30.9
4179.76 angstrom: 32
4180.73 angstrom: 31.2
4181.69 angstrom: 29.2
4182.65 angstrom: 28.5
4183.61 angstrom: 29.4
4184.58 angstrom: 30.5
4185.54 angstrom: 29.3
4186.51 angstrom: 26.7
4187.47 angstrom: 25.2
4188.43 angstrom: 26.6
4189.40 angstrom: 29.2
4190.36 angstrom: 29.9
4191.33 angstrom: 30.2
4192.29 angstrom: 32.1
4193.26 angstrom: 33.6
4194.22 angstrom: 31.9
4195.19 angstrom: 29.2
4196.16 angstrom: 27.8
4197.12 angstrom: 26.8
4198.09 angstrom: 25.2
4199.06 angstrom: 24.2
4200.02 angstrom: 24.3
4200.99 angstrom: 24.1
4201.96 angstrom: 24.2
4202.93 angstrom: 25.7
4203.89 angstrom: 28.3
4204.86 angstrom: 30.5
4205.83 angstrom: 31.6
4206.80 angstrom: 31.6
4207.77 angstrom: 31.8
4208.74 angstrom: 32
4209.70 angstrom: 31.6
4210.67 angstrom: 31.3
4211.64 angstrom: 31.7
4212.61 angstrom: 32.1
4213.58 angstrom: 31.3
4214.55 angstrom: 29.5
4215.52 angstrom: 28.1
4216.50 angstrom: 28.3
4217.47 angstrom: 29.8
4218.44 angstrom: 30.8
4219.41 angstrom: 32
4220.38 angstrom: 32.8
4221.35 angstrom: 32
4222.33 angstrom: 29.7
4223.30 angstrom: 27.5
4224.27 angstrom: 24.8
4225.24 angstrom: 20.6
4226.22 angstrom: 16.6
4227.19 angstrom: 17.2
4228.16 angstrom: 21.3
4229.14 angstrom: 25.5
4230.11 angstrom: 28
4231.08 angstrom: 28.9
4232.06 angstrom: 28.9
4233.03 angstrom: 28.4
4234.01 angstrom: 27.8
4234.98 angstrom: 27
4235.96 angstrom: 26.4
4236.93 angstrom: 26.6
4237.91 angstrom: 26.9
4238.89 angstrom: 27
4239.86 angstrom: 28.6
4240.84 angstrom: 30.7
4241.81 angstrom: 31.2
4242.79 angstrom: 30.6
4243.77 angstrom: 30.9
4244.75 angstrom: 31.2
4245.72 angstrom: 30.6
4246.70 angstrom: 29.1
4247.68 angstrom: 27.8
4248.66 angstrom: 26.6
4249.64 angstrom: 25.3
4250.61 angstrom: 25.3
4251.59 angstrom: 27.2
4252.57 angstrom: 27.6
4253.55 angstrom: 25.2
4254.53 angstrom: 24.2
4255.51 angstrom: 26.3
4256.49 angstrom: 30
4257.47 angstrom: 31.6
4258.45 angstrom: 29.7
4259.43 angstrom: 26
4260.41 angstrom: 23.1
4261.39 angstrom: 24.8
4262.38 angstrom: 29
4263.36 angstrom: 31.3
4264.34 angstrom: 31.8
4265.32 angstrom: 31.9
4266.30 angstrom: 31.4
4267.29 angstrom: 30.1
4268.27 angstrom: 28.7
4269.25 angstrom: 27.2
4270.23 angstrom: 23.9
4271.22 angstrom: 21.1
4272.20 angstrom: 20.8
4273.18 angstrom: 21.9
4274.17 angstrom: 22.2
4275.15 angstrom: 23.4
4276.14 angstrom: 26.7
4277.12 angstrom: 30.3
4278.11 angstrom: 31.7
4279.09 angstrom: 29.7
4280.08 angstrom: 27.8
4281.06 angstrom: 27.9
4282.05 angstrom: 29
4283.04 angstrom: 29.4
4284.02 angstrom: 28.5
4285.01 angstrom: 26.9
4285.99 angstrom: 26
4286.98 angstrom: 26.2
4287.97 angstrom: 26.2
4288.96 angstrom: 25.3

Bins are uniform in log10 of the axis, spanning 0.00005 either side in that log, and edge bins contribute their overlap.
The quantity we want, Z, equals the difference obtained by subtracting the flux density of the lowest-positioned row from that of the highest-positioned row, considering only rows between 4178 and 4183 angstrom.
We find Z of -2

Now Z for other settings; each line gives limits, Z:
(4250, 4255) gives -1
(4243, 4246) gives 0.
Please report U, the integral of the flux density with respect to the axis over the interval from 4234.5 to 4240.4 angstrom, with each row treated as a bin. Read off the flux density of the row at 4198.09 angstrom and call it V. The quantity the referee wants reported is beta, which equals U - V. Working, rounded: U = 160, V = 25.2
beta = 135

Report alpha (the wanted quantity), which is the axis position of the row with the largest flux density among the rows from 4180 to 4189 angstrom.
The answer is 4180.73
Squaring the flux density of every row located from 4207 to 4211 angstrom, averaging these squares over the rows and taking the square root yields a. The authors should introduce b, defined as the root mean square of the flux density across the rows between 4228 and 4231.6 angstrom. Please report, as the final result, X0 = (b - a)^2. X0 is 31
